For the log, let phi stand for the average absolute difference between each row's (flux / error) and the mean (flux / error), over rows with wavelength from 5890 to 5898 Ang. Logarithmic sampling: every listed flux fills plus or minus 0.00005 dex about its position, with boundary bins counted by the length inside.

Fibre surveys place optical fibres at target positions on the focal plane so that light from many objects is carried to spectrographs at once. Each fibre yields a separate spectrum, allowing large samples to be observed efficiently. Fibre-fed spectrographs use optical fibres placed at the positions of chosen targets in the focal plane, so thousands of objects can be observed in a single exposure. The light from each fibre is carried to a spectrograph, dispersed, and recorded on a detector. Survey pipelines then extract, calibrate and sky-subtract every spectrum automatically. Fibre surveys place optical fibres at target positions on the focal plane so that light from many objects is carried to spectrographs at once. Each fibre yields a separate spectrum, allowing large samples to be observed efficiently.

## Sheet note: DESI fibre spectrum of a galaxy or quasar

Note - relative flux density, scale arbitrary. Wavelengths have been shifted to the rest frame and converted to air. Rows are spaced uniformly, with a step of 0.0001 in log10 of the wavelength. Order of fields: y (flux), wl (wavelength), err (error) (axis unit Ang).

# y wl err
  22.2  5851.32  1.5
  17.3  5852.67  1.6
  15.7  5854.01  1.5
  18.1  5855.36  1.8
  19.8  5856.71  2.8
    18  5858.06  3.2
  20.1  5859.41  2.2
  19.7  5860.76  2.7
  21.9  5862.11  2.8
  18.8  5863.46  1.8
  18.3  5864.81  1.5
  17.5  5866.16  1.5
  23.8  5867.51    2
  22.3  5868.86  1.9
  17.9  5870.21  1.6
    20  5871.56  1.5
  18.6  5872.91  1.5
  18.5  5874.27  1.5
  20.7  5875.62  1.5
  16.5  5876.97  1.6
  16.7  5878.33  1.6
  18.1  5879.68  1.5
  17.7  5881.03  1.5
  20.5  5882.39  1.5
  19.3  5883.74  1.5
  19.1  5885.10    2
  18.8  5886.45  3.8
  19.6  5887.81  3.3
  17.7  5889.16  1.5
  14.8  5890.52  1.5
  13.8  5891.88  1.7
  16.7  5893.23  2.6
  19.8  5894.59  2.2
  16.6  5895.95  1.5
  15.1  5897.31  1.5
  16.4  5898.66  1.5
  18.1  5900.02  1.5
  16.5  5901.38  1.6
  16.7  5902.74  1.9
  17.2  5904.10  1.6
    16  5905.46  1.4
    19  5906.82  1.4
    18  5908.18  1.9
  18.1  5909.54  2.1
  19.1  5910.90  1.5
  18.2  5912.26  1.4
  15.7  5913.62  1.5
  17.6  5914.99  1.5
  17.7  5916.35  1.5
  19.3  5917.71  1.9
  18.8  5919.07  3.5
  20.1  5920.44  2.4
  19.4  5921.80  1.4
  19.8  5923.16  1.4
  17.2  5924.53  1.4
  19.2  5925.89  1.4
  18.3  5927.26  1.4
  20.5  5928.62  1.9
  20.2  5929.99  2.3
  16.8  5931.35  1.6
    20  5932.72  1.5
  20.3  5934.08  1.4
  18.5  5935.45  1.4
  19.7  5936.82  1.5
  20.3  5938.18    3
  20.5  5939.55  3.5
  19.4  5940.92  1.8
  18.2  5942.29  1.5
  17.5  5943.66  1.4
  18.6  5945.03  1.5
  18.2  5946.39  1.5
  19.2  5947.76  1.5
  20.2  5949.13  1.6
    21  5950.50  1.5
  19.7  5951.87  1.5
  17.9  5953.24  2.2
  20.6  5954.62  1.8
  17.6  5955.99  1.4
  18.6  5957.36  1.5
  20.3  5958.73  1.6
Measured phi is 1.24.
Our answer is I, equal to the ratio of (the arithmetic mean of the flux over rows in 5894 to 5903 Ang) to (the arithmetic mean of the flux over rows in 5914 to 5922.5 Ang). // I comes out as 0.90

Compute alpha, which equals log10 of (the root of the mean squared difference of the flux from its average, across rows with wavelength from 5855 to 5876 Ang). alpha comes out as 0.241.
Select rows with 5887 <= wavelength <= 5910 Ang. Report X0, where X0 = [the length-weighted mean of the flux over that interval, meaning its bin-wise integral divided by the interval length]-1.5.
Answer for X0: 15.56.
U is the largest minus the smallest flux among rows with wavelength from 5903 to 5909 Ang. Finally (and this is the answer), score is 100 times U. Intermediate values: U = 3.0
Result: 300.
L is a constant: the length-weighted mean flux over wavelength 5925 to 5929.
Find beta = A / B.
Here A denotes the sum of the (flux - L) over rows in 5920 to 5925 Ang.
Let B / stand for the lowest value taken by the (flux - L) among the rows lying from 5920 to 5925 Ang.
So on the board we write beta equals 0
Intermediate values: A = -0.1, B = -2.0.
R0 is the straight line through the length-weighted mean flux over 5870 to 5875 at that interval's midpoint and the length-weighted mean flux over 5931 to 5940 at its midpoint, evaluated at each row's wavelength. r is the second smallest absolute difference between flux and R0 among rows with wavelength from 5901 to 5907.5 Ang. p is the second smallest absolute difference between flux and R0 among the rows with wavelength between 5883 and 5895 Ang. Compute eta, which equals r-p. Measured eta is 1.8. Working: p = 0.2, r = 1.98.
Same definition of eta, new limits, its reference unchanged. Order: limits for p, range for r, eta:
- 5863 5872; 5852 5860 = 0.2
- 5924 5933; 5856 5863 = 0.5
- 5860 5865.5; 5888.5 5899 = 0.9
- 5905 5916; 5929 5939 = 0.3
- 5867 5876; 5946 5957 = 0.1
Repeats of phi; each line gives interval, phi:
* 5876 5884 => 1.01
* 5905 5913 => 1.63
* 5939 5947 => 1.77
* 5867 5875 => 0.54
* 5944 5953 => 0.48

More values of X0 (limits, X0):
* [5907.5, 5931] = 17.14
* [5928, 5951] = 17.84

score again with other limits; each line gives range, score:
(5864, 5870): 630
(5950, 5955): 310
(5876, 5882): 160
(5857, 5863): 390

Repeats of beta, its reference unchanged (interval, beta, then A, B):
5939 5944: 1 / -1.0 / -1.7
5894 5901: 2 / -9.8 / -4.1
